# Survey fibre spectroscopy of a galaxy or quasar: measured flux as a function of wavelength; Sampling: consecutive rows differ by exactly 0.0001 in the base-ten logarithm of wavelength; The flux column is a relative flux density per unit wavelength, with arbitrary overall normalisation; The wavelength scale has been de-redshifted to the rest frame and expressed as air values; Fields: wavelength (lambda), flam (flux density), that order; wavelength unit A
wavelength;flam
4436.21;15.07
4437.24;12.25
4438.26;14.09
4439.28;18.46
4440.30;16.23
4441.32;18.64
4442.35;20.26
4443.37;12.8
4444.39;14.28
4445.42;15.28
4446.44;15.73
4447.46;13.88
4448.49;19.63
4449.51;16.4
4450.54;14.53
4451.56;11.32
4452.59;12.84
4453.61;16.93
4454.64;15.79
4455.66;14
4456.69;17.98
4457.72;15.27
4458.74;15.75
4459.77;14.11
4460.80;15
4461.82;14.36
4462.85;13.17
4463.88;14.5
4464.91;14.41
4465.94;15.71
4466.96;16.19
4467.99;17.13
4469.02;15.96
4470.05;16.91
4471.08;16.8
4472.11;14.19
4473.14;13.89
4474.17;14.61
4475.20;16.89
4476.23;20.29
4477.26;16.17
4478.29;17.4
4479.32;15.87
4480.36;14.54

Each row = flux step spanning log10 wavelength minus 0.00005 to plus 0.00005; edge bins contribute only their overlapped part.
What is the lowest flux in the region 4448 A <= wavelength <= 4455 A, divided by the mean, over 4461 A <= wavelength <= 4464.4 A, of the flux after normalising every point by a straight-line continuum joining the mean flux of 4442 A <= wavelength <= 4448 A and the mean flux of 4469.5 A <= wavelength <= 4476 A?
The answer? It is 12.5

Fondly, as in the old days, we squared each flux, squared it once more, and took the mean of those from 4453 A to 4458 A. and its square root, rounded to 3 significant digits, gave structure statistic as 261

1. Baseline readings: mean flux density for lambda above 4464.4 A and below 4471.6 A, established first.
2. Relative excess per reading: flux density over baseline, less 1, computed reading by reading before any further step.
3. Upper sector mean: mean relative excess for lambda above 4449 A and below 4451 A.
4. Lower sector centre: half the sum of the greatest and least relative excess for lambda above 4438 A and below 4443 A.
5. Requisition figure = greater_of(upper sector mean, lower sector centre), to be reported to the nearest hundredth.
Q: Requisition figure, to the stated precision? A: 0.06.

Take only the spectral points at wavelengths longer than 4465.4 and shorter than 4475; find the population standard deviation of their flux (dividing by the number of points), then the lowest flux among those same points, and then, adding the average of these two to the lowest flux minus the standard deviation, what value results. 20.3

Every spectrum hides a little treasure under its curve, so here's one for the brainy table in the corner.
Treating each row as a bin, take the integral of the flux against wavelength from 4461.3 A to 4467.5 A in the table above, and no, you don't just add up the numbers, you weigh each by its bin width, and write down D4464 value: 91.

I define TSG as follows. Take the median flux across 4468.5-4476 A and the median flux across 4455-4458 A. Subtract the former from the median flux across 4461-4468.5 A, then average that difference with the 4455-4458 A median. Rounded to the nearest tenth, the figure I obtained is 6.9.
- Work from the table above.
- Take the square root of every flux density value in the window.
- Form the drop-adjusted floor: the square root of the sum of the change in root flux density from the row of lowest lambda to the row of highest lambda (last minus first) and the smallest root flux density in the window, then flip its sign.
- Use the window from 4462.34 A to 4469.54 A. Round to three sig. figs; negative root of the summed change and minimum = -2.00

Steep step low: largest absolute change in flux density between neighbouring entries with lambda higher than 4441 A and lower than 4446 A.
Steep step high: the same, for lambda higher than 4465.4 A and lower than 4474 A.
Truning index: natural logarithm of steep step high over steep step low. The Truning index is -1.1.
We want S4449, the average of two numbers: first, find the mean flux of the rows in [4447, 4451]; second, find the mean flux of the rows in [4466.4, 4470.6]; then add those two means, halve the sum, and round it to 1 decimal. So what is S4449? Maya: 16.3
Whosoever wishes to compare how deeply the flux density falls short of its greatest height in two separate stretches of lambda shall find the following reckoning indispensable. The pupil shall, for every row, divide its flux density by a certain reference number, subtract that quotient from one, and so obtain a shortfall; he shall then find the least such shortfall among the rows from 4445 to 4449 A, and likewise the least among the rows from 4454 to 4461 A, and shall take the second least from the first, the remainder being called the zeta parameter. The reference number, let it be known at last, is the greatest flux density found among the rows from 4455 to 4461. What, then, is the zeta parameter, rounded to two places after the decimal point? -0.09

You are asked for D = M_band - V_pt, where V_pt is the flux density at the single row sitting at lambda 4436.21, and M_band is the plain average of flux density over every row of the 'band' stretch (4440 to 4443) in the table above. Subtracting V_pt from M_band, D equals 3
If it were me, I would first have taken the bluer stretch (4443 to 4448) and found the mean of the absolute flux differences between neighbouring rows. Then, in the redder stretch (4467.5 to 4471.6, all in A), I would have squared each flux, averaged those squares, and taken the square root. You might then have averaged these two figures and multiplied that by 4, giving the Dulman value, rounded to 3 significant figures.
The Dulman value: 35.8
